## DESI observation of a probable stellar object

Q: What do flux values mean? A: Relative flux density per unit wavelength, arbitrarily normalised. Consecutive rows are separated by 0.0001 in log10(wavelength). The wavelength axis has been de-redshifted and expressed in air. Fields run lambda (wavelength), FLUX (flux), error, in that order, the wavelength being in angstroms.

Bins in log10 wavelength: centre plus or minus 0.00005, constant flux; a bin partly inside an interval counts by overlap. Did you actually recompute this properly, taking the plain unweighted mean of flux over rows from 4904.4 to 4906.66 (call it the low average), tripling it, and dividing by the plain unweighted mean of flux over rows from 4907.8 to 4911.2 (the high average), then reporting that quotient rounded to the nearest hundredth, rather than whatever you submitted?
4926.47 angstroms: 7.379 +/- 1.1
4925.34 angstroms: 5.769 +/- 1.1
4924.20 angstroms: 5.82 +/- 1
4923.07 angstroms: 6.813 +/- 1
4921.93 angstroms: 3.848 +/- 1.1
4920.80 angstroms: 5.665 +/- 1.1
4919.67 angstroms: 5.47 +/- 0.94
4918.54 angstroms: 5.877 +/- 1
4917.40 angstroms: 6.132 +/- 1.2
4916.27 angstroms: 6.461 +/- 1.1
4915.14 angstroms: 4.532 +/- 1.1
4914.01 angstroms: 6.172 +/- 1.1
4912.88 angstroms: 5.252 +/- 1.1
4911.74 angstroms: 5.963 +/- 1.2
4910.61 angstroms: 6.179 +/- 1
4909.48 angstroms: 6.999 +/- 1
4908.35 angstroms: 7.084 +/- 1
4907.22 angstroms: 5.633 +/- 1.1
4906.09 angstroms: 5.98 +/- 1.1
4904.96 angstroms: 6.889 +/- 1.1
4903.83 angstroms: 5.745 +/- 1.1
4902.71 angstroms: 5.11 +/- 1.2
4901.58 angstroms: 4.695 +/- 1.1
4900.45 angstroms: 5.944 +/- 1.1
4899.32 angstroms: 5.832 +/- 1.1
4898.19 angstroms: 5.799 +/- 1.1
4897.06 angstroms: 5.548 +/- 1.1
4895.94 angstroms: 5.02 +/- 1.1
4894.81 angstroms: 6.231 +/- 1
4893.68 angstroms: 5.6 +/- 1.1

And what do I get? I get 2.86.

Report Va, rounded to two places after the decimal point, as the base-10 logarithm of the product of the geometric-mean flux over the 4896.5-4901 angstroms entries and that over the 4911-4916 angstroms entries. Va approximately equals 1.50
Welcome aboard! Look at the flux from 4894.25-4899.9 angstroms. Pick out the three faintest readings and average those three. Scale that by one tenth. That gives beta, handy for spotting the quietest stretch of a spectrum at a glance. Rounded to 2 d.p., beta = 0.55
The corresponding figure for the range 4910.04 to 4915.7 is 0.52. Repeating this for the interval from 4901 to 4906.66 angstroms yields 0.52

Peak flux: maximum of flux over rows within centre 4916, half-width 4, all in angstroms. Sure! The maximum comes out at 6.461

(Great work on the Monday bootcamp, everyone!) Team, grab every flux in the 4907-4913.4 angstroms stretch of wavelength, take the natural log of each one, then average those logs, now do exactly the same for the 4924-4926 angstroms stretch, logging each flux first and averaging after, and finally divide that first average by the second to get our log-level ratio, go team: 1.03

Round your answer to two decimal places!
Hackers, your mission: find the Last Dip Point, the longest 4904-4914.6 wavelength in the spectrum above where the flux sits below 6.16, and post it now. 4912.88 angstroms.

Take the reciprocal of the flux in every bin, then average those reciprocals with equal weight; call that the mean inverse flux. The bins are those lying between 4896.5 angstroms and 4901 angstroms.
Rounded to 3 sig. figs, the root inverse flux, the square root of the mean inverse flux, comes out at 0.416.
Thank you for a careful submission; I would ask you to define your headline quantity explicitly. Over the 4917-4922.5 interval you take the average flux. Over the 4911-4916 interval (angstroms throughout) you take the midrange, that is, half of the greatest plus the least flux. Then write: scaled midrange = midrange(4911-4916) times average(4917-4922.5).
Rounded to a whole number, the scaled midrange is 29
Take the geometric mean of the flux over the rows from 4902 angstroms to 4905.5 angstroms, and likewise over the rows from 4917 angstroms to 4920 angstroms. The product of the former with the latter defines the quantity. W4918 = 34.2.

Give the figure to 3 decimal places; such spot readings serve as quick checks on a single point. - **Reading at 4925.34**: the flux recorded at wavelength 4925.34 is 5.769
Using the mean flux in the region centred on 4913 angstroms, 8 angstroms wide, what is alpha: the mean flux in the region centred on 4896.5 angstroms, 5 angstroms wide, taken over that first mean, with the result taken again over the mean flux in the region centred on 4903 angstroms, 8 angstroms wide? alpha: 0.166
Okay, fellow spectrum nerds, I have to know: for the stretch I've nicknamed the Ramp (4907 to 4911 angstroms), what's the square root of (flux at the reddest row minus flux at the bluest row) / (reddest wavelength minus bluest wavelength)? 0.40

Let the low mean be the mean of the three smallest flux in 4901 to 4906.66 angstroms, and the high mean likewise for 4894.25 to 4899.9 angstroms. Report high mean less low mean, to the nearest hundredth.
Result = 0.27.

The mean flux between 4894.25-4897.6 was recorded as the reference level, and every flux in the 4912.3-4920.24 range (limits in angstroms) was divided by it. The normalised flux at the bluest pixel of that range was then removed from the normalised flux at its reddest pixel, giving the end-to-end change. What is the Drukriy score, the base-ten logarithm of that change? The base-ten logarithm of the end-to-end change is -1.41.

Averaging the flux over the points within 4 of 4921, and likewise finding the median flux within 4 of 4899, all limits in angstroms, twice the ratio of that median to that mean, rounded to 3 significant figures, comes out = 1.96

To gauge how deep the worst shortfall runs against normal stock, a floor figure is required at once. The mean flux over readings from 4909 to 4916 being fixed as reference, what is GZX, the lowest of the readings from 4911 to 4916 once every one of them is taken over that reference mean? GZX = 0.77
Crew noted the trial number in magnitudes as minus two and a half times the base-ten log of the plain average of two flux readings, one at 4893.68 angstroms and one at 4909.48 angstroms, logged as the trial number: -2.00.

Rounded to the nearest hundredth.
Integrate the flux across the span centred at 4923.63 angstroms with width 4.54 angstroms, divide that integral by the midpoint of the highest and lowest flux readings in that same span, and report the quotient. 4.73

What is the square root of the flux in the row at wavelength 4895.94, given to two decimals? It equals 2.24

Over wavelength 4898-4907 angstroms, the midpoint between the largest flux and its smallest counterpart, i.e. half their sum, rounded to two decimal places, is 5.79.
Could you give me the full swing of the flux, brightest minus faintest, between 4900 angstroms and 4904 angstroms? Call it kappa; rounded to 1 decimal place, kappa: 1.2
